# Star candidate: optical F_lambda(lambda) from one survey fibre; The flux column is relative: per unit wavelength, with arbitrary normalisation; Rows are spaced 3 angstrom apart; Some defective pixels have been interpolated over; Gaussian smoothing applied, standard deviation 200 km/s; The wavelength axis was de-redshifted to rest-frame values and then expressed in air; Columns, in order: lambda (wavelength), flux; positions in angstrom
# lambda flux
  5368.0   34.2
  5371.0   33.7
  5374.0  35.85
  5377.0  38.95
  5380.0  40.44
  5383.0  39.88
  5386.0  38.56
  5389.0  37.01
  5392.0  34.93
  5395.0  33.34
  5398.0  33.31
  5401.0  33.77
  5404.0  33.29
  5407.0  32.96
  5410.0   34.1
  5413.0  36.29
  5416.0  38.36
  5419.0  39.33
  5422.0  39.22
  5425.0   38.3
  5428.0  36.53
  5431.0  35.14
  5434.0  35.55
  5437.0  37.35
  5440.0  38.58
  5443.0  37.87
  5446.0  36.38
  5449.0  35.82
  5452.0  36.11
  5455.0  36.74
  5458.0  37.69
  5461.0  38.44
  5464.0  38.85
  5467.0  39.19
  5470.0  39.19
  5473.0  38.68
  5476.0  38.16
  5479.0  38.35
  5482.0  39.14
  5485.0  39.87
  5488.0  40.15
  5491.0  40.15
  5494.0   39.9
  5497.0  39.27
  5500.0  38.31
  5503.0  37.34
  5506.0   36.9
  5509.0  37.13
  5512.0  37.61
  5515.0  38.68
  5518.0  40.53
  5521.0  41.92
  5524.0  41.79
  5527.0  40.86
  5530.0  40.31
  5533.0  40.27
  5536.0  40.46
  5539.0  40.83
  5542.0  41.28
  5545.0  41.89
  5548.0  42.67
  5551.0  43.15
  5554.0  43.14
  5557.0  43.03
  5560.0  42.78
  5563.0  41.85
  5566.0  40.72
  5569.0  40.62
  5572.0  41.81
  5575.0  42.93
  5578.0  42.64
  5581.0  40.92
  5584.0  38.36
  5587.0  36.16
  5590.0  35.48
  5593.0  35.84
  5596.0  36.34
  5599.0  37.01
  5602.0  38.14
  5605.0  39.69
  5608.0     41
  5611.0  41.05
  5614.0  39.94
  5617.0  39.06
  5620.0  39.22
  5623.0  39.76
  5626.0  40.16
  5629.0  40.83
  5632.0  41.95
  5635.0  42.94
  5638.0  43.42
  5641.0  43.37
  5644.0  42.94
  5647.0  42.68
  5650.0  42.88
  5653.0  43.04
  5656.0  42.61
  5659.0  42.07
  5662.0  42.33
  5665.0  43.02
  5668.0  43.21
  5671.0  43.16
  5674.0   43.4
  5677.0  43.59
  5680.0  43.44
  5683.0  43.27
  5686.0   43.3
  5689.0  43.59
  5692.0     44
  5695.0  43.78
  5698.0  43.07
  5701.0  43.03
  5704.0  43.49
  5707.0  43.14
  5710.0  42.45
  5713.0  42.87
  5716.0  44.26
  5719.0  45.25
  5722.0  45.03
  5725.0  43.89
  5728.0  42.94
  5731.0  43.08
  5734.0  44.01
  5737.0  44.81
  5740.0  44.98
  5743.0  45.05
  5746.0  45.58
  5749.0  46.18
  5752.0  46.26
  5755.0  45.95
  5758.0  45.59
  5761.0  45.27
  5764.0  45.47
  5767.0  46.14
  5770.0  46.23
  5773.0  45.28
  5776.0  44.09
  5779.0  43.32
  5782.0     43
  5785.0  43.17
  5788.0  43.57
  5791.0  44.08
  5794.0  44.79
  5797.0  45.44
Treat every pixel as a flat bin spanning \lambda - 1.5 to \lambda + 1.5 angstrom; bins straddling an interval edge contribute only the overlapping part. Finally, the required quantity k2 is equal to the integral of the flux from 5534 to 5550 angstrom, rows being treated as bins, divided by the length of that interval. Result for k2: 41.4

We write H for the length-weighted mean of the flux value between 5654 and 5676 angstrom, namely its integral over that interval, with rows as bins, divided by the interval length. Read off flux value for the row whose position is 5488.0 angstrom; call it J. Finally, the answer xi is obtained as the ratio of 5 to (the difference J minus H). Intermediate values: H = 43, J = 40.15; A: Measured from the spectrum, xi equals -1.9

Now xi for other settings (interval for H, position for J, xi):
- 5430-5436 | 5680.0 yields 0.6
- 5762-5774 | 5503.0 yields -0.6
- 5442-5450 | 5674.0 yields 0.7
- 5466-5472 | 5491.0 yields 5.0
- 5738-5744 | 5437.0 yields -0.7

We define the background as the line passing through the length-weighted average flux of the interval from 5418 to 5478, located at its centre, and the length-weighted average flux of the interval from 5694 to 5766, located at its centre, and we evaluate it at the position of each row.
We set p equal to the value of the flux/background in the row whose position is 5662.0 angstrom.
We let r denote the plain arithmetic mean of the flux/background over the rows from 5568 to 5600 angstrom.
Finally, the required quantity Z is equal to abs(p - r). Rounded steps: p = 0.990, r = 0.95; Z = 0.038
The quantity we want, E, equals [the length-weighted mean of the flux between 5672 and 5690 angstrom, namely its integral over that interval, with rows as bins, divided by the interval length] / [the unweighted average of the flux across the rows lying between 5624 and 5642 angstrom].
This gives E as 1.03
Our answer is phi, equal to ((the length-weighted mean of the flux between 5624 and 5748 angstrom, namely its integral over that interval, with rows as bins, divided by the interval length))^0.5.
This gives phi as 6.6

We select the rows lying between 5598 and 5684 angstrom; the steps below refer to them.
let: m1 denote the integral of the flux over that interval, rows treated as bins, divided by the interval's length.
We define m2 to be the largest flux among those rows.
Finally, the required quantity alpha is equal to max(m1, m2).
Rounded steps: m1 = 41.7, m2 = 43.59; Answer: 44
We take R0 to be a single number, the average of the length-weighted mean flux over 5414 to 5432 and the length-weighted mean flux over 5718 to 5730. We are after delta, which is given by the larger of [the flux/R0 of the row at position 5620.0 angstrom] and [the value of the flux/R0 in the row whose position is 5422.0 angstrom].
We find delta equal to 0.96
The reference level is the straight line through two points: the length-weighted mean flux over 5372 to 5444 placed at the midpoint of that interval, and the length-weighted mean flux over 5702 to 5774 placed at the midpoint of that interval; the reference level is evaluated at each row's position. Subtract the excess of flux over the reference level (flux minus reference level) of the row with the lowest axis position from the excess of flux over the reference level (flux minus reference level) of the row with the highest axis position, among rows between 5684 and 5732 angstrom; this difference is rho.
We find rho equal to -1.3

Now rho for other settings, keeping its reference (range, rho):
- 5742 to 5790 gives -2.6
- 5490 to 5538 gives -0.8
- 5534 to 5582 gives -0.6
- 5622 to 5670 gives 2.3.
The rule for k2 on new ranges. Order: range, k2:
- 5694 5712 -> 43.1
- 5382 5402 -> 35.8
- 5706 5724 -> 43.9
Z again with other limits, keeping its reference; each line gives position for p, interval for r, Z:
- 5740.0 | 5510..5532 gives 0.014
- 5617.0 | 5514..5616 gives 0.063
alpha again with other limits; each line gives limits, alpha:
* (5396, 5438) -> 39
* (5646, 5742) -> 45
